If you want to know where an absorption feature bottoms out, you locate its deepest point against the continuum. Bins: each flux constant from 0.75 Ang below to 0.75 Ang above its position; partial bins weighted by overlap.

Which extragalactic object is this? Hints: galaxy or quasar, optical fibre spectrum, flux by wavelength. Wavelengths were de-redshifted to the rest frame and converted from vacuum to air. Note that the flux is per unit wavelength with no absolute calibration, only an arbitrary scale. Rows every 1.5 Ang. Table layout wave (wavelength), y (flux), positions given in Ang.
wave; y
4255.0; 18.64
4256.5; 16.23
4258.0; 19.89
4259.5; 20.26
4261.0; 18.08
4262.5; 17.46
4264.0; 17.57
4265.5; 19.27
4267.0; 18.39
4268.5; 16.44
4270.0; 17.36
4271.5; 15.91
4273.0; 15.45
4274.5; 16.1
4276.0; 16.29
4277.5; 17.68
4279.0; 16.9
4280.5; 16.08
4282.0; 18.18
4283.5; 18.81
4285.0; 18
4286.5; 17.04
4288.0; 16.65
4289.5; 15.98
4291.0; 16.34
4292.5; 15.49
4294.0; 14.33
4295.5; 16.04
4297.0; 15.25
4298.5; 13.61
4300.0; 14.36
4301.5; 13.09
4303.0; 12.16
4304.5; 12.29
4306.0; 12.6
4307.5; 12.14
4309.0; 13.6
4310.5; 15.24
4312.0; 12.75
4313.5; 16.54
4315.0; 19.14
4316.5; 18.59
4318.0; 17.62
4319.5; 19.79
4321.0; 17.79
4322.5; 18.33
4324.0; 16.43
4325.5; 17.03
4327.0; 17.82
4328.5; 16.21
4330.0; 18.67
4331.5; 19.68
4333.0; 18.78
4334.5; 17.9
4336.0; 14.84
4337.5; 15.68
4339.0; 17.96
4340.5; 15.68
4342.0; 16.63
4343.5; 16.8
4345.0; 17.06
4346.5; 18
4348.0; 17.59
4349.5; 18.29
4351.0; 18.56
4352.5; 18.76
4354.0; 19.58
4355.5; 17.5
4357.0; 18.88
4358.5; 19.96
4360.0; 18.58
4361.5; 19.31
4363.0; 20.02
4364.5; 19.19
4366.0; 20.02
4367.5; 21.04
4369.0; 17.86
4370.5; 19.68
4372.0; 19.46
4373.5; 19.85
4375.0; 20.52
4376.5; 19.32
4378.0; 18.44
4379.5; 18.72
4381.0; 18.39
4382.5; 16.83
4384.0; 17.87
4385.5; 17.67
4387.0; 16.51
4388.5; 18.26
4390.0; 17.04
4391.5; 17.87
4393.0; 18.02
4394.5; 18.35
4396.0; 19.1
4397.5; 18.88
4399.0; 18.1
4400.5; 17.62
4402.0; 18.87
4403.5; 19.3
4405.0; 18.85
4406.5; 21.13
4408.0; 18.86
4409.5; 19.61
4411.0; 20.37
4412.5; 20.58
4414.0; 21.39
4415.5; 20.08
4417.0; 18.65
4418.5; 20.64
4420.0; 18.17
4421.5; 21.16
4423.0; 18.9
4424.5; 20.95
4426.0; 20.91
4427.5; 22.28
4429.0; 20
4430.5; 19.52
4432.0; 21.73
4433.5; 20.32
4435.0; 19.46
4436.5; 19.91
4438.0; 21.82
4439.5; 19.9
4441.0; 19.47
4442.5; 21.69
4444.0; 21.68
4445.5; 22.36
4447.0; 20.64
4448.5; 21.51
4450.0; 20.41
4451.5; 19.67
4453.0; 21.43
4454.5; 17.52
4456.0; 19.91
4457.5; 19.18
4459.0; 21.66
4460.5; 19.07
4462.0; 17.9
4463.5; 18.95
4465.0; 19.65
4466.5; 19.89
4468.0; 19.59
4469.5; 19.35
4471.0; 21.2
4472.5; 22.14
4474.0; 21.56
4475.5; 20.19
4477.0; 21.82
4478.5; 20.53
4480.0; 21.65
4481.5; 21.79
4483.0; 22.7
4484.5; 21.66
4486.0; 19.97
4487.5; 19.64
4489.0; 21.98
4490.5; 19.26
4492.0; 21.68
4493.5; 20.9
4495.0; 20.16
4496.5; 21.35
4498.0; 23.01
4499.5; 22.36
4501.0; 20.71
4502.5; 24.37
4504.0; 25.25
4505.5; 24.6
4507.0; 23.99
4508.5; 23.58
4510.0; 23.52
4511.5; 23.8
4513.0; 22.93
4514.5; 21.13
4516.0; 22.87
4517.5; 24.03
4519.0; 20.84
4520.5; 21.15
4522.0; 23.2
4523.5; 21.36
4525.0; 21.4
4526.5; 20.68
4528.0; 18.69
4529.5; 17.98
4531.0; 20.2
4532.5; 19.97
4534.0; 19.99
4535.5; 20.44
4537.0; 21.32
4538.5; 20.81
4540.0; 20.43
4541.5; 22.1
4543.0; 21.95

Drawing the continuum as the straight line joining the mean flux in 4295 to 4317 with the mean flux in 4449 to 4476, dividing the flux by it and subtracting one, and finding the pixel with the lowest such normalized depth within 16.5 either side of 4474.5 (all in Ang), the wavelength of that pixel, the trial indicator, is 4462.0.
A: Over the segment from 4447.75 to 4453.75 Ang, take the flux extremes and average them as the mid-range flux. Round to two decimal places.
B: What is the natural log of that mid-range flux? 3.02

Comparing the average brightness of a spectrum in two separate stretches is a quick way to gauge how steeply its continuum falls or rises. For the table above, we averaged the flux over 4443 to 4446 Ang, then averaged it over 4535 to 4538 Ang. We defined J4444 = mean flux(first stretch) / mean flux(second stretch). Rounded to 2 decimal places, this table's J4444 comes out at 1.05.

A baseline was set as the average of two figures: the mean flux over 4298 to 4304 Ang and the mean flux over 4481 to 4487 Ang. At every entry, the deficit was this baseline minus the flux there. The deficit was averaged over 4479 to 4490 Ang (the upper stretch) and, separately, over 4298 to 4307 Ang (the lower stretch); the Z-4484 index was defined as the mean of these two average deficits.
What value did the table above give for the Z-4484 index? 0.2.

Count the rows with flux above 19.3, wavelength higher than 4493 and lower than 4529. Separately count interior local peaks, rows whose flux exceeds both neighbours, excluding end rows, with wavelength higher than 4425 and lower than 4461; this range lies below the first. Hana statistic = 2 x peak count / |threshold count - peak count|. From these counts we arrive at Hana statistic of 1.3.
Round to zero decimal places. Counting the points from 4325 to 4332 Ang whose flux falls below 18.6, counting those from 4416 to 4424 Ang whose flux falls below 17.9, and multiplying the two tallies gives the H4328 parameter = 0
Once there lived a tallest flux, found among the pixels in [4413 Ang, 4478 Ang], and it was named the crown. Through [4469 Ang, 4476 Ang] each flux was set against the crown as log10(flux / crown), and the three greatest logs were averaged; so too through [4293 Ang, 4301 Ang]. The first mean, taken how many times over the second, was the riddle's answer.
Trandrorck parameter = 0.1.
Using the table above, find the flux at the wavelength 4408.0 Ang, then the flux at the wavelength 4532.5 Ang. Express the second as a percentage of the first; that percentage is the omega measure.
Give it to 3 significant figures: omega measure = 106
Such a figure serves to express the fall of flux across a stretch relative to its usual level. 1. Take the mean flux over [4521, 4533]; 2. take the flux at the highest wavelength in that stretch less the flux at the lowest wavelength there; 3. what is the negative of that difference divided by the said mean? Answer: 0.158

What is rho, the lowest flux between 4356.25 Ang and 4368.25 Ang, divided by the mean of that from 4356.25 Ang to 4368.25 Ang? 0.95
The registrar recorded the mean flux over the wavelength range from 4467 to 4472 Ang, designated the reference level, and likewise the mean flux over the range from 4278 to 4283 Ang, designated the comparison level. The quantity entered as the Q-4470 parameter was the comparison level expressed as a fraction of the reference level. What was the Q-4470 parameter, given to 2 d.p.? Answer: 0.85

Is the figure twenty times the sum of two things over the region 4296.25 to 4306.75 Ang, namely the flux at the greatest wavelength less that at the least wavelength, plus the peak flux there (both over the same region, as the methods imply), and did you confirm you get 252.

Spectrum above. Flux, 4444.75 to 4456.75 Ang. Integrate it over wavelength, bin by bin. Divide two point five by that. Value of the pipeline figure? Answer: 0.010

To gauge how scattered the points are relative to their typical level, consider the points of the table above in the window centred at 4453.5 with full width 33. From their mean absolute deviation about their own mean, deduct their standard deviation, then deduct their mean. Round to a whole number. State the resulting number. -20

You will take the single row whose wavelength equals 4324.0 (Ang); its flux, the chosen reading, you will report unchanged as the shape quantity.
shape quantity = 16.43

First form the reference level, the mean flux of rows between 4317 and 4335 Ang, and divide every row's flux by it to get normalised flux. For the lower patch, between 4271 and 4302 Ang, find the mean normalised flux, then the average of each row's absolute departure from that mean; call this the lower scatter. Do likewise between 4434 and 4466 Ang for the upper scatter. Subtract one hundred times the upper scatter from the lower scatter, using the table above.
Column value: -6.1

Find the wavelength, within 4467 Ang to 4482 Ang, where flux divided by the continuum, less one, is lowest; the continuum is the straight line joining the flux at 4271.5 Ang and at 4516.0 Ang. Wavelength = 4469.5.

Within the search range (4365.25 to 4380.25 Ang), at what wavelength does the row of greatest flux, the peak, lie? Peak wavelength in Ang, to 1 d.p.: 4367.5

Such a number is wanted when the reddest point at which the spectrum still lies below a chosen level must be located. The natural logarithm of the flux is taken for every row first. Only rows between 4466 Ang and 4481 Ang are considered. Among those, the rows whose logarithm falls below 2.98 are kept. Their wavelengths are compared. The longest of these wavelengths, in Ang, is 4469.5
